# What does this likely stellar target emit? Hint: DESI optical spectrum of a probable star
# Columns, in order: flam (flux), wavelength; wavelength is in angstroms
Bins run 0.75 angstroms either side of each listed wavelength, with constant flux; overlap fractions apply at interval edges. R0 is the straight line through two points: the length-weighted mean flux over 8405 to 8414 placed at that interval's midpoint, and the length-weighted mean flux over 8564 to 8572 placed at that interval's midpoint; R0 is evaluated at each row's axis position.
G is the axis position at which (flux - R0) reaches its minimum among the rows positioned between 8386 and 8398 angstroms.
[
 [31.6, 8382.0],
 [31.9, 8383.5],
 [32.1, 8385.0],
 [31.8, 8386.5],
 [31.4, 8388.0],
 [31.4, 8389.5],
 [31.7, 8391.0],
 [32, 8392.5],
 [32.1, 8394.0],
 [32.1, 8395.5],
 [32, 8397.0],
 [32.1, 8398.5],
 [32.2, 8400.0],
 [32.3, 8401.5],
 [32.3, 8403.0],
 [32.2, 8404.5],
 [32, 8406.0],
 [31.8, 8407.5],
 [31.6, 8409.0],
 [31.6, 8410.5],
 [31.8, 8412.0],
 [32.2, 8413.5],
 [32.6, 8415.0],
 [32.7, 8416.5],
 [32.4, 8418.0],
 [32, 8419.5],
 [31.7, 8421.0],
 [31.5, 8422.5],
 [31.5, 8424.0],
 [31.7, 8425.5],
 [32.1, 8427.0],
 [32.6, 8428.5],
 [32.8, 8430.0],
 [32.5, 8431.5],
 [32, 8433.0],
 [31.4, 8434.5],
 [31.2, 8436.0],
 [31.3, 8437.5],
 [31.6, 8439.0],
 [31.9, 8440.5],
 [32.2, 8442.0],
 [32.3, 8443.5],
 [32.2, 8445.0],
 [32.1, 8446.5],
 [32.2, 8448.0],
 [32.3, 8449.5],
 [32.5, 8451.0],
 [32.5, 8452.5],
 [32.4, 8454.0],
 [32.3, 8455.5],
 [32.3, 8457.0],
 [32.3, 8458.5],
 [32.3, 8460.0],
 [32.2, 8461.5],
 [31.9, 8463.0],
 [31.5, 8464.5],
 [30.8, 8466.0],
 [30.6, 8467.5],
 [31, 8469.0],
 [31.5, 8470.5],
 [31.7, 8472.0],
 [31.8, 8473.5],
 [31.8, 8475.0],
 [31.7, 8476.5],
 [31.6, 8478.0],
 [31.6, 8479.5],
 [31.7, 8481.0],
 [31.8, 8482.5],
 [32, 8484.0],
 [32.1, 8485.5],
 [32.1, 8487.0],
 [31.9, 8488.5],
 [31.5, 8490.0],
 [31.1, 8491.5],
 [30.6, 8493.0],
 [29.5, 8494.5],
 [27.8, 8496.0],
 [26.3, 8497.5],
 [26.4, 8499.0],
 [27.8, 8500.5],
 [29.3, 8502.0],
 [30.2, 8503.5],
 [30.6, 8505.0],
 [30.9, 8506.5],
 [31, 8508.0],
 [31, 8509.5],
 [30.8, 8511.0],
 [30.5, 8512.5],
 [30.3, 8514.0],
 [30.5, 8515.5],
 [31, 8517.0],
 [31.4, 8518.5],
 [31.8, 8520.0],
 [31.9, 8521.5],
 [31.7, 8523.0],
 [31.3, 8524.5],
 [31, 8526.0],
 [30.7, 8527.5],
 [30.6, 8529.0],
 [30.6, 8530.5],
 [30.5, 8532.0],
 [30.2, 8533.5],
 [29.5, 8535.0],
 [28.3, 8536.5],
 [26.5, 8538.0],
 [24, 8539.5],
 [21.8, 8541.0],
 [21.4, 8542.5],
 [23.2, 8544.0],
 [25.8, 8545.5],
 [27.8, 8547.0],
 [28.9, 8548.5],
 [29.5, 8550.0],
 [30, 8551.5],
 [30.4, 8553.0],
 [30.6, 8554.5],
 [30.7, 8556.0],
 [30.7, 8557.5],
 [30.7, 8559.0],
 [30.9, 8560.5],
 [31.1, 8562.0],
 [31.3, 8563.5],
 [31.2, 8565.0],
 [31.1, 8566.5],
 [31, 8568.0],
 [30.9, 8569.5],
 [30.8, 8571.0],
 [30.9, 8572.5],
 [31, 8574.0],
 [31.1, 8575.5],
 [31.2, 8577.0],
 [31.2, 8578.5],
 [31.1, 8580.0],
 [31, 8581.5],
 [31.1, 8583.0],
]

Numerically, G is 8388.0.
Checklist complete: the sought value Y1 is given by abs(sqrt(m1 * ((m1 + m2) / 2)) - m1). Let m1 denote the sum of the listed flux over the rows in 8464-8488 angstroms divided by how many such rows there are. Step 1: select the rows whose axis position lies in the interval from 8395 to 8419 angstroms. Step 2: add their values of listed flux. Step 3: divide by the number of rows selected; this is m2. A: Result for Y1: 0.13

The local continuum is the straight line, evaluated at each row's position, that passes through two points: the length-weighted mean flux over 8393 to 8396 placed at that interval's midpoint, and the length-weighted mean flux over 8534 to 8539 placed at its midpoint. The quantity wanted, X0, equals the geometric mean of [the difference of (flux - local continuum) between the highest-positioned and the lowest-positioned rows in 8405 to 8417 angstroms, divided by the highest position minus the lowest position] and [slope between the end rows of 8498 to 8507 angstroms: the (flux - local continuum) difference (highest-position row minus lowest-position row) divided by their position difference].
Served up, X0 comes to 0.25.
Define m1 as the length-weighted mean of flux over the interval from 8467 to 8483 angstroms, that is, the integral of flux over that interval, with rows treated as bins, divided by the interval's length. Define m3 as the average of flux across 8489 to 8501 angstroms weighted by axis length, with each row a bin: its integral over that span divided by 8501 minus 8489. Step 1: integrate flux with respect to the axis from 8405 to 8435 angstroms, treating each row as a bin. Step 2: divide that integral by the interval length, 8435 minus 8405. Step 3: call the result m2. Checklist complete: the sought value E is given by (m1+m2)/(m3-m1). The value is -25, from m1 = 32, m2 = 32.0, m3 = 29.0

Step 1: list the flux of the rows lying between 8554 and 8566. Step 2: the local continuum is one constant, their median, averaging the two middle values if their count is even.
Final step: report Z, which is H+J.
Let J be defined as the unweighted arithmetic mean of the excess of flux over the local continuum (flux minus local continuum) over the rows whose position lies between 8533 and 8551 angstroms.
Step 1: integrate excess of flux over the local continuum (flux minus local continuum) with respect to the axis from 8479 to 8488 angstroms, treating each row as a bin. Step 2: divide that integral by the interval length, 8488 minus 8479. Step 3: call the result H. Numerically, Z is -3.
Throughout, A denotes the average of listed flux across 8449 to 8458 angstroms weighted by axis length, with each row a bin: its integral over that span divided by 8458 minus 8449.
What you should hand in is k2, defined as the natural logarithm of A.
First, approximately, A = 32.4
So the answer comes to 3.48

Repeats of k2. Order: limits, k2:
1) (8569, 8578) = 3.43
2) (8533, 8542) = 3.28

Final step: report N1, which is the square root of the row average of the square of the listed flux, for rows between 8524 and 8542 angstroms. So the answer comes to 28.9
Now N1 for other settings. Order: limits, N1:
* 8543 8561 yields 29.2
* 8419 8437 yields 31.9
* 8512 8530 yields 31.1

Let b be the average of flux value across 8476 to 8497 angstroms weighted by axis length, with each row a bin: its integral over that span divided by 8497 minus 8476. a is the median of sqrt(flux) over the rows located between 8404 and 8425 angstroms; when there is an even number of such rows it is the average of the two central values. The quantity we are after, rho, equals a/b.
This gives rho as 0.181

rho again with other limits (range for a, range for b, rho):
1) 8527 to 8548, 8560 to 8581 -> 0.171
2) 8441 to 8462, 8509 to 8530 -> 0.183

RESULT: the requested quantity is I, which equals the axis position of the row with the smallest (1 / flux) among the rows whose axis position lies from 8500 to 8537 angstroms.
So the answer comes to 8521.5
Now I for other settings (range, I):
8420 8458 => 8430.0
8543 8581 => 8563.5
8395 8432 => 8430.0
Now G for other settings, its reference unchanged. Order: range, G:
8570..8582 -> 8571.0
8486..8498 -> 8497.5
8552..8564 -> 8553.0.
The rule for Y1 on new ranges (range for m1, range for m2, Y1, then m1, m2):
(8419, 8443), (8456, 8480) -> 0.05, 31.9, 31.7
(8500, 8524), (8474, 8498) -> 0.07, 30.7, 30.9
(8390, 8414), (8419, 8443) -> 0.03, 32.0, 31.9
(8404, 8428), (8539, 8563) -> 1.01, 32.0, 28.0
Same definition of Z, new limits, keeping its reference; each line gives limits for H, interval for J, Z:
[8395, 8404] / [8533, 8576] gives 0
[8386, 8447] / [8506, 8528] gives 1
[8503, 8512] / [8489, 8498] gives -1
